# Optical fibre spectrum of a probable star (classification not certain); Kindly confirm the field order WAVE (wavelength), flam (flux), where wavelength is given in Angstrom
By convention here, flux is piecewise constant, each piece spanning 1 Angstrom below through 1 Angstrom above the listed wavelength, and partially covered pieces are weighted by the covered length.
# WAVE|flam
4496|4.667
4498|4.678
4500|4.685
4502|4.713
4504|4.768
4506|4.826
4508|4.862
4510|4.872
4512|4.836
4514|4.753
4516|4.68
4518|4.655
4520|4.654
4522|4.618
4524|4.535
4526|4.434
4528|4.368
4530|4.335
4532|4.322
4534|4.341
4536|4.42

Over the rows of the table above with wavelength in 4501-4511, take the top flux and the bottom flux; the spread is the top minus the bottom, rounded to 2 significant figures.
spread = 0.16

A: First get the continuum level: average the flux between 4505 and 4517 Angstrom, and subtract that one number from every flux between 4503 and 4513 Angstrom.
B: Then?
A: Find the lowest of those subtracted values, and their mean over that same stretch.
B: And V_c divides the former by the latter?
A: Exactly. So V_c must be -1.32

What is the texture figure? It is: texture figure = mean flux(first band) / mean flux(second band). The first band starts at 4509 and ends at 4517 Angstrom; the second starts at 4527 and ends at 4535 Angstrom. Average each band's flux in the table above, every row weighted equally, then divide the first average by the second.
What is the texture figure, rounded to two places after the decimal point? 1.10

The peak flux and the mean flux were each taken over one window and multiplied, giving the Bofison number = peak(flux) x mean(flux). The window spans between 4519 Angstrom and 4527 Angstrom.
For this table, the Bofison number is 21.2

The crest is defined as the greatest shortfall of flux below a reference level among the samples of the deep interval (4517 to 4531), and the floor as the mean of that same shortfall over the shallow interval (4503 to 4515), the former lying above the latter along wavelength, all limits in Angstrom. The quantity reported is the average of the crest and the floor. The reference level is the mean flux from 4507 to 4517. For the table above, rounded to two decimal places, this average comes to 0.22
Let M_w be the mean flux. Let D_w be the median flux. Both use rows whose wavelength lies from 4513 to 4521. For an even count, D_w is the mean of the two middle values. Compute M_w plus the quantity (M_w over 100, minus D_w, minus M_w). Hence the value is -4.62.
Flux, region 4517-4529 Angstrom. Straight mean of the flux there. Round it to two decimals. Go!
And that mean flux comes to 4.54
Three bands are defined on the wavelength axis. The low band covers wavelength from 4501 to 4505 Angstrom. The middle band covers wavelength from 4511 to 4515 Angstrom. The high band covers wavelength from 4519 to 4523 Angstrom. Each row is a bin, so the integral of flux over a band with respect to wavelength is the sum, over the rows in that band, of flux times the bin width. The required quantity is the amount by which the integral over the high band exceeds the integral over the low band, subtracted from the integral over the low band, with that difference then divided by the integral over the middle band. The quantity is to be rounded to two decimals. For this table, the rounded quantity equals 1.01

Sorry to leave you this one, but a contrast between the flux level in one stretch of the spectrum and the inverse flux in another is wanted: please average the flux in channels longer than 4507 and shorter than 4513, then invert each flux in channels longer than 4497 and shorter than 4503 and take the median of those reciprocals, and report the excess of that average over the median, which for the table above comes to 4.6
